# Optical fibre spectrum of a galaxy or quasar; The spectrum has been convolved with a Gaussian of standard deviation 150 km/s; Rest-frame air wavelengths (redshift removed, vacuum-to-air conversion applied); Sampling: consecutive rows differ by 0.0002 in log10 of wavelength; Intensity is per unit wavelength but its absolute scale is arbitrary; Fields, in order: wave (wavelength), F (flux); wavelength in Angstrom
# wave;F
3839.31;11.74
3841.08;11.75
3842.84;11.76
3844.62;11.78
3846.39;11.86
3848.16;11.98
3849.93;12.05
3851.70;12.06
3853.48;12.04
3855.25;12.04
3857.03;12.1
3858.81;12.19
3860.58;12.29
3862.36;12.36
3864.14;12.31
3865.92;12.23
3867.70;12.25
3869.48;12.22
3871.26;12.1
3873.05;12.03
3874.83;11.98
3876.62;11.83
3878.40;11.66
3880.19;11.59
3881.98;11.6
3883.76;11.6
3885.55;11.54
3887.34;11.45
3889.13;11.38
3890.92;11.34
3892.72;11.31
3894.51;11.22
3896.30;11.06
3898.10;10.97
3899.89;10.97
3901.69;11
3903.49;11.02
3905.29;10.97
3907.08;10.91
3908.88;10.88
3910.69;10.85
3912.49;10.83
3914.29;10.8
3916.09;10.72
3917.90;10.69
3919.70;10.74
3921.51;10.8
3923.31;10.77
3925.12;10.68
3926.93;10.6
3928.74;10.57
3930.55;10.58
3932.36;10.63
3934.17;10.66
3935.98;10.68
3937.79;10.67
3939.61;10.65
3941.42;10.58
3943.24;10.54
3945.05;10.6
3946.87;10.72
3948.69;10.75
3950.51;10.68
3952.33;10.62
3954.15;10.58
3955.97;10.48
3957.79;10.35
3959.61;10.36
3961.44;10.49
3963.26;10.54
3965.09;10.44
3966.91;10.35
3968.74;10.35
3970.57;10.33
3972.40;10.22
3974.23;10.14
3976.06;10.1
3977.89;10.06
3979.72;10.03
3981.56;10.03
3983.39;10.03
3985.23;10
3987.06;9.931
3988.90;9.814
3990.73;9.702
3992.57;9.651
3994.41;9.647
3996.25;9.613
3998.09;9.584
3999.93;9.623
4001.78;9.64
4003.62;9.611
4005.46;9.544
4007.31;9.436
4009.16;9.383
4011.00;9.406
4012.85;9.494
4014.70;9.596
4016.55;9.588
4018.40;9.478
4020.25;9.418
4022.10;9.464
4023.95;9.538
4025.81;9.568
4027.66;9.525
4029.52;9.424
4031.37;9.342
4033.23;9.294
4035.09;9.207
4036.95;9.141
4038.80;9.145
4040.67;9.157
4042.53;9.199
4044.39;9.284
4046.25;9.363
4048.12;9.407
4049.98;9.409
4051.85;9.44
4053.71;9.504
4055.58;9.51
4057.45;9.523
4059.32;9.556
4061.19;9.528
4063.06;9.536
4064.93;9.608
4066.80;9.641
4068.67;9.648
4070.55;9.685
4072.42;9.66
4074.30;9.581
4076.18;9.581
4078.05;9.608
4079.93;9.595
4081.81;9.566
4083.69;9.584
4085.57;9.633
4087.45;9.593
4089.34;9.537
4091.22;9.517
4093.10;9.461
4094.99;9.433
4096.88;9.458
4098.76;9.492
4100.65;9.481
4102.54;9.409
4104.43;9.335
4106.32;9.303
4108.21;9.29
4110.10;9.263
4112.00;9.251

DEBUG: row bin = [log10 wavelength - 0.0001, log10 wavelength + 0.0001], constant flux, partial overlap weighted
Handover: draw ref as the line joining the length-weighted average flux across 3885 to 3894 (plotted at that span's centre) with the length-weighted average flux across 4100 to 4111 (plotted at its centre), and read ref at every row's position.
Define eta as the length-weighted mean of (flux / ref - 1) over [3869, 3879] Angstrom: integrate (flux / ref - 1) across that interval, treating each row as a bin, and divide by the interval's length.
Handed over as 0.038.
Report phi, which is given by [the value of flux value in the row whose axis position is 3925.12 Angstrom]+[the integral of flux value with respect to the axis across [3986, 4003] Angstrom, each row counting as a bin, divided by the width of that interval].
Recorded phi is 20.4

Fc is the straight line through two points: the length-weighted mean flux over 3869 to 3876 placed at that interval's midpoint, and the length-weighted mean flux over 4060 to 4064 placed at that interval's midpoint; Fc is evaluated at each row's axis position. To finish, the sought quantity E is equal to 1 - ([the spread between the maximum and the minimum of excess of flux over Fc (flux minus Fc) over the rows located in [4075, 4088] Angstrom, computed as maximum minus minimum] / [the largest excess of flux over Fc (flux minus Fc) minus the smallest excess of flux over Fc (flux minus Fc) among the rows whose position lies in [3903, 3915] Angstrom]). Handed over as -1.3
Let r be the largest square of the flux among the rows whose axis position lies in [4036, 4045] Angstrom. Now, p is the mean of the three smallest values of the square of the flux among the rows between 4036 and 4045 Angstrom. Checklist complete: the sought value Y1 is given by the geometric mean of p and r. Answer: 85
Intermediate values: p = 84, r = 86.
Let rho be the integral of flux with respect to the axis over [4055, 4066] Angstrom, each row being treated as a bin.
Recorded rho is 105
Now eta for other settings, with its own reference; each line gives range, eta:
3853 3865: 0.045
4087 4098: 0.003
